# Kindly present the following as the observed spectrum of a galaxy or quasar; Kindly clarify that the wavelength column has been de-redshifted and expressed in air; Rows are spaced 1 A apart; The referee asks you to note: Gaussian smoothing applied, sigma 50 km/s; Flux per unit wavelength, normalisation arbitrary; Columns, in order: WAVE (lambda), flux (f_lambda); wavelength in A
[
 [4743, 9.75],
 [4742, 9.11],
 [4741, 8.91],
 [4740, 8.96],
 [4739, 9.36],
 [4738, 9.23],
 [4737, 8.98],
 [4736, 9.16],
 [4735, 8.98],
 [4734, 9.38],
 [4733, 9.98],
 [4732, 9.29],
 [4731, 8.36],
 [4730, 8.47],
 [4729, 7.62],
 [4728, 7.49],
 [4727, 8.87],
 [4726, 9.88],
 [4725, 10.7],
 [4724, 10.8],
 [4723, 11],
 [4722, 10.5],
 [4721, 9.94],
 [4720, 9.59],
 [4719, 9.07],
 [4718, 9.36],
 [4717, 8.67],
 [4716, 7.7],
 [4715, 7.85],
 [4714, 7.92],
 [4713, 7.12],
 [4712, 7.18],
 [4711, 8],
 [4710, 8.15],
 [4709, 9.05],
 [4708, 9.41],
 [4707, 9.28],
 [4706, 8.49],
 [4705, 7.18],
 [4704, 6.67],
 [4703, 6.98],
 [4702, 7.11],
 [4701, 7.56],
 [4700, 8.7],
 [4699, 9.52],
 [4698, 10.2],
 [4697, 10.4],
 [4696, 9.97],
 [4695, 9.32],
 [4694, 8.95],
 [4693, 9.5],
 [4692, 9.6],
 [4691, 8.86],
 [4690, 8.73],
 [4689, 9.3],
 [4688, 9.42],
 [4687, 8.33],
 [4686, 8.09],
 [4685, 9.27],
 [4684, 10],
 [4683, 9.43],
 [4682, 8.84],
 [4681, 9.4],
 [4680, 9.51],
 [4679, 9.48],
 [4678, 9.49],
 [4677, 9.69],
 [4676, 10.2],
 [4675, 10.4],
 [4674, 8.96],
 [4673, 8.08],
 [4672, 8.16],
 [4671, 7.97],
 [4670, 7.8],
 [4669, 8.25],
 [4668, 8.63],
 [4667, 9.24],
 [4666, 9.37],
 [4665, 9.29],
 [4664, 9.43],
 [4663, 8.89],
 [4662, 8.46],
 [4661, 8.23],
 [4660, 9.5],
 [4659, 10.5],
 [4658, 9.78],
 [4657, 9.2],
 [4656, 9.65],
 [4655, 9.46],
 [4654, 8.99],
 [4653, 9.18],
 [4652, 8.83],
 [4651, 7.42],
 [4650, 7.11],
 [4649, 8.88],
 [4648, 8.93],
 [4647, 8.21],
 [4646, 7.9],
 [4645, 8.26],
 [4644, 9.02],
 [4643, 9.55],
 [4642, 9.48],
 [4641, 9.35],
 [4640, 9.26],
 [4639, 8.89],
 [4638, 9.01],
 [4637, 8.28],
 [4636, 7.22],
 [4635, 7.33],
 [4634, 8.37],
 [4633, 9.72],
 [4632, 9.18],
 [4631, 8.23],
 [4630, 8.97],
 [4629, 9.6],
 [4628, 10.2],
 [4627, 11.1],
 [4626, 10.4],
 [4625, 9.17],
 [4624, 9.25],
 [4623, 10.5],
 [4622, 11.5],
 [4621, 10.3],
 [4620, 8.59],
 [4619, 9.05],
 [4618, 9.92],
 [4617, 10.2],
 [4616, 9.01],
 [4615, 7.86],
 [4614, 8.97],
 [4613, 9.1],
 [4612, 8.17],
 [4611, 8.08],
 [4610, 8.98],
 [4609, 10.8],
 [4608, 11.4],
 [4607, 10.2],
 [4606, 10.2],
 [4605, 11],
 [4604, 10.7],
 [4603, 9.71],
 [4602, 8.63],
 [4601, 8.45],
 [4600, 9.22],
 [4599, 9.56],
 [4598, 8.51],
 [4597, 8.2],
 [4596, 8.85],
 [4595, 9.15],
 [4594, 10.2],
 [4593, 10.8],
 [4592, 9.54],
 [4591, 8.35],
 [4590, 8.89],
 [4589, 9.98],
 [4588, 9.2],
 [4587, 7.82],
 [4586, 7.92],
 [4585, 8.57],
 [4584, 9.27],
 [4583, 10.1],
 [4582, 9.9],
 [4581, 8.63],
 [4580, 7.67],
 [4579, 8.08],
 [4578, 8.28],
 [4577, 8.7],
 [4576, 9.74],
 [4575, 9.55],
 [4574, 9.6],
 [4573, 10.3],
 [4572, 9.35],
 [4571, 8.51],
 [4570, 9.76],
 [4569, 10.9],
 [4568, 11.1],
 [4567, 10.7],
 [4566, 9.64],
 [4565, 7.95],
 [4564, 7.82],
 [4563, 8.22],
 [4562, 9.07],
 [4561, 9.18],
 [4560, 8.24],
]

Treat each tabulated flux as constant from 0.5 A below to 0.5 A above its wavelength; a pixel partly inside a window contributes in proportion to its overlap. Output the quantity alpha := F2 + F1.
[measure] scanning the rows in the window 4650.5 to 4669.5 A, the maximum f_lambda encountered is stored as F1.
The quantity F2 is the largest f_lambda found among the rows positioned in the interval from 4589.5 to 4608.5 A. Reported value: 21.9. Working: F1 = 10.5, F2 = 11.4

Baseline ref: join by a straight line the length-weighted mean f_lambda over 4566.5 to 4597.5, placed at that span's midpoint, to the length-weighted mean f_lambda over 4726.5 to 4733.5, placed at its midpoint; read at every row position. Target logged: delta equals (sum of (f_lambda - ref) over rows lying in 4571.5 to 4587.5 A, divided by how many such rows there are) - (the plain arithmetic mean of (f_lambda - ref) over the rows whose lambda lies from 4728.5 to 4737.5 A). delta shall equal -0.67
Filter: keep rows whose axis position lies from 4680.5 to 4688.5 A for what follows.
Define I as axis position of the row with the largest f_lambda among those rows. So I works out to 4684 A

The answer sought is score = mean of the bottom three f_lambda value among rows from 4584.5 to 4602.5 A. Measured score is 8.0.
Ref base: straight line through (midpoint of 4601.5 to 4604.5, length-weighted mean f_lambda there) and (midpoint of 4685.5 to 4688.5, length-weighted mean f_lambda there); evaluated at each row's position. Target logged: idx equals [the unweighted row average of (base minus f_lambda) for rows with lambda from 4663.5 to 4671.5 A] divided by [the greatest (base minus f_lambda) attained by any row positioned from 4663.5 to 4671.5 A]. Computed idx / 0.1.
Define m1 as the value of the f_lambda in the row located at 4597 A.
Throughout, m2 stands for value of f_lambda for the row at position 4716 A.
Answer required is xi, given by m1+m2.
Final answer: 15.9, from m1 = 8.2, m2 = 7.7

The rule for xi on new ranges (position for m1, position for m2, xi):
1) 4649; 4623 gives 19.4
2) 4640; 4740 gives 18.2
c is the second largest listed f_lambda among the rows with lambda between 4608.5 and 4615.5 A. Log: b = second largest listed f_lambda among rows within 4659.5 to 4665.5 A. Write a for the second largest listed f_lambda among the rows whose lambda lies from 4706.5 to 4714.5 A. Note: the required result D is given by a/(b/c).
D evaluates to 9.0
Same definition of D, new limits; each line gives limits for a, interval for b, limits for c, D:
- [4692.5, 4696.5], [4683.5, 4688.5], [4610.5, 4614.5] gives 9.0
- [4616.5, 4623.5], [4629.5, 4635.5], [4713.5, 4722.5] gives 11.4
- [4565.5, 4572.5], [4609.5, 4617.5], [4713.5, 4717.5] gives 9.5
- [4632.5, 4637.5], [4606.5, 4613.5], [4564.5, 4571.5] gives 8.4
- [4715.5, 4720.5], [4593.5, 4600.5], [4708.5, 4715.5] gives 8.0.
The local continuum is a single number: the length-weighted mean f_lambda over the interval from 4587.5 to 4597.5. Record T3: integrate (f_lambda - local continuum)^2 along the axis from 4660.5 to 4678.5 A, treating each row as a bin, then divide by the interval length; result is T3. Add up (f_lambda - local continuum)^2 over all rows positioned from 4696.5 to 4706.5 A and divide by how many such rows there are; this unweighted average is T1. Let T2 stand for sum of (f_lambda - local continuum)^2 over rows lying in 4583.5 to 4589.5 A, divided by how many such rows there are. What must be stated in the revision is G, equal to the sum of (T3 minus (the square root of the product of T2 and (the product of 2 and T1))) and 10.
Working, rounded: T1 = 2.8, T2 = 0.87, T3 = 0.72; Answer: 8.5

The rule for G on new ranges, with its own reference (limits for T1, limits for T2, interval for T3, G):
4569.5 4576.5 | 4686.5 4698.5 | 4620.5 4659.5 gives 10.6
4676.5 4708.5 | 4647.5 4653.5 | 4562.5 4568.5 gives 10.0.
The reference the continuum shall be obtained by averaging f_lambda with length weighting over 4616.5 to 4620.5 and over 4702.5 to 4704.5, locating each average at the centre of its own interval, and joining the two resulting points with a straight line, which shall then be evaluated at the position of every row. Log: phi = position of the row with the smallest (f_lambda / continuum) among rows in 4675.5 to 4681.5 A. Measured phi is 4678 A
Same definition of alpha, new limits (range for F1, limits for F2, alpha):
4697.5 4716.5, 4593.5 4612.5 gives 21.6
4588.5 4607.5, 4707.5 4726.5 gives 22.0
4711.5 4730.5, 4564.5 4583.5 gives 22.1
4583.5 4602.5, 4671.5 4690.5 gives 21.2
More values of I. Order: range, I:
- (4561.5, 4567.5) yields 4567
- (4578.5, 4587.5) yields 4583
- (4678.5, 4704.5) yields 4697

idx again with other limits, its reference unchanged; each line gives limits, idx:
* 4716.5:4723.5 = 3.5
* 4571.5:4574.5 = 0.4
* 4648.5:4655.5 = 0.3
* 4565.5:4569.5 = -0.9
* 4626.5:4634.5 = -0.1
